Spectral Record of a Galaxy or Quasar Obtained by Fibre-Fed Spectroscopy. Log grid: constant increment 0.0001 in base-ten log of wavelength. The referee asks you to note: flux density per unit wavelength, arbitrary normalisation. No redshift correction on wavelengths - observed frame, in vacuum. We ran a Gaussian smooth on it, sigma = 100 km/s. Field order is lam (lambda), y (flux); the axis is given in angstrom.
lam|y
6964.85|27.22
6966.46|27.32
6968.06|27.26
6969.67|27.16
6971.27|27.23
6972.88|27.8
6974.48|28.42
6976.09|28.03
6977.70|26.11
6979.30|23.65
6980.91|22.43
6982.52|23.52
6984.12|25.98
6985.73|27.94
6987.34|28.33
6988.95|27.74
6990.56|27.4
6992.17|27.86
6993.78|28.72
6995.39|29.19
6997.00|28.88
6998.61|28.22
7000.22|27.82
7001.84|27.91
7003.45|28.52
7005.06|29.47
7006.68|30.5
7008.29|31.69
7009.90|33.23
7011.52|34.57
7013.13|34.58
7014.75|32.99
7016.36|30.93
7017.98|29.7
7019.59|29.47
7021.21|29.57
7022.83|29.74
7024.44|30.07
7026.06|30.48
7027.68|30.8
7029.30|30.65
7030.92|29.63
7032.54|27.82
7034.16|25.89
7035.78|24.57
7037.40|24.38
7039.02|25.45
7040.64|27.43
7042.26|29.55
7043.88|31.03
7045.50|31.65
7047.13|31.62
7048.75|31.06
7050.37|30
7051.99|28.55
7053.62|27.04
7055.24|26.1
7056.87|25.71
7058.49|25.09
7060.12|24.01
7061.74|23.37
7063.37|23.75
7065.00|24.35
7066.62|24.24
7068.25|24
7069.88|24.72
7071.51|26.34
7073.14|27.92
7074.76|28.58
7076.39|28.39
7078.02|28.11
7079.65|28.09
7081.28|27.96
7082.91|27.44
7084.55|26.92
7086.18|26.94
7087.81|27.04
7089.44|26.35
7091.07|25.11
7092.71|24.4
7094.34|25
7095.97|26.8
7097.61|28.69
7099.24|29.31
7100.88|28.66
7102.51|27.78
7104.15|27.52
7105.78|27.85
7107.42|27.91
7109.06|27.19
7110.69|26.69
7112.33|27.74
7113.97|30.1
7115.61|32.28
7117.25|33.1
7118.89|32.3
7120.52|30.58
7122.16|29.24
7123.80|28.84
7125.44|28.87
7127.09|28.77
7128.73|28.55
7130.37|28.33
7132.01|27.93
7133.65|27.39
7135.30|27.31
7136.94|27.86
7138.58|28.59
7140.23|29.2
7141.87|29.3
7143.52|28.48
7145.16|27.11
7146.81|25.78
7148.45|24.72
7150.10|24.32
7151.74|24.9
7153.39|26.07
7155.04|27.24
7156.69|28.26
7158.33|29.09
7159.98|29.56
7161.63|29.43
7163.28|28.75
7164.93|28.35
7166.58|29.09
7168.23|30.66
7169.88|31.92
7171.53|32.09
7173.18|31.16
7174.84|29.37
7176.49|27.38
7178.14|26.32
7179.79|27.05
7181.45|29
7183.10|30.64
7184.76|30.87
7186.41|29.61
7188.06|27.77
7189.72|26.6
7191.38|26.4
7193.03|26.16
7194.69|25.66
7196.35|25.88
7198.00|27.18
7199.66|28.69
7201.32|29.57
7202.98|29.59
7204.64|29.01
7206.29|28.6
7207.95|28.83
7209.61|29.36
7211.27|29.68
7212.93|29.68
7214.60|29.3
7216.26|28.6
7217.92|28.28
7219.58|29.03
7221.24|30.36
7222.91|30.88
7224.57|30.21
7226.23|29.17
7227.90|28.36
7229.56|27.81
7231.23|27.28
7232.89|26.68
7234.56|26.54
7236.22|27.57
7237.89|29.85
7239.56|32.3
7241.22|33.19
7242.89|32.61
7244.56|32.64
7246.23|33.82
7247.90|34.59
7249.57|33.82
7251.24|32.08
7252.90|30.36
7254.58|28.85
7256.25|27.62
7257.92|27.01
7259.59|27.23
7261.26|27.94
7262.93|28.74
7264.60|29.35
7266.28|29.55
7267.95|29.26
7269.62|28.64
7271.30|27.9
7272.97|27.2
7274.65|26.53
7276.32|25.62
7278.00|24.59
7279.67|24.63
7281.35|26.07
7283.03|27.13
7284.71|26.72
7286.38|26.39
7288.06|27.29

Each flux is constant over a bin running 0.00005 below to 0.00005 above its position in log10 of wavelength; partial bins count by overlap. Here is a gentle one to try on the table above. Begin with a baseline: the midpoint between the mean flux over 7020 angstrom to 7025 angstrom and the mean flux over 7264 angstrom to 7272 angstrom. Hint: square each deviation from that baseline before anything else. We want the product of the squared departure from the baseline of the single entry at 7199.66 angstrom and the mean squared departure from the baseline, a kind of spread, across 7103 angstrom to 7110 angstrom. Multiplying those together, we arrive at 1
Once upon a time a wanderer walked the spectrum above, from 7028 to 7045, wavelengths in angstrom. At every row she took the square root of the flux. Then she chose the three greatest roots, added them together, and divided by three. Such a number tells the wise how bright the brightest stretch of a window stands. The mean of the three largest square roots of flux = 5.52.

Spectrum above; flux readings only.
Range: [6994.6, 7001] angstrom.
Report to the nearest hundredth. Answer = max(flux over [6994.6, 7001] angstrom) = 29.19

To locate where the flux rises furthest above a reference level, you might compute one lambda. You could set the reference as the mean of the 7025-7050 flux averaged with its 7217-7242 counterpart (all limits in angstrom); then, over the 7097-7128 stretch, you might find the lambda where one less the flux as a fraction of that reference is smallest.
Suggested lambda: 7117.25 angstrom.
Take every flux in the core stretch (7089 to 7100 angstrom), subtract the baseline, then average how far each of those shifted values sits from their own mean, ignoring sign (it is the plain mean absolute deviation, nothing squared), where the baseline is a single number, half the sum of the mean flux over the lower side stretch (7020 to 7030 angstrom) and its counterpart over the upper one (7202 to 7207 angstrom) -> 1.5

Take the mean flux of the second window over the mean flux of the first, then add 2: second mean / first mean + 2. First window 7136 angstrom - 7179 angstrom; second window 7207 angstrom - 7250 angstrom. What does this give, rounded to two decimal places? 3.06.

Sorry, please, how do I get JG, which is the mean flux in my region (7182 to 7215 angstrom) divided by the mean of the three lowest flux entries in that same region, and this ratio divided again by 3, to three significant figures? 0.366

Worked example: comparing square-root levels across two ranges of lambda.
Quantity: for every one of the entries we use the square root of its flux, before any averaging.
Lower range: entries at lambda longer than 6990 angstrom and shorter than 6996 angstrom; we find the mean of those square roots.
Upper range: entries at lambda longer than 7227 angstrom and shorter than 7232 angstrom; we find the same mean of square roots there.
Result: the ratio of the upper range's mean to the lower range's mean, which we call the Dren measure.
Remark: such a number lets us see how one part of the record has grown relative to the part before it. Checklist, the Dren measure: 0.99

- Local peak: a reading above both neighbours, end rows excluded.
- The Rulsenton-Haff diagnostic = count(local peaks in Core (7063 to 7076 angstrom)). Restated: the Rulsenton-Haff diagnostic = 1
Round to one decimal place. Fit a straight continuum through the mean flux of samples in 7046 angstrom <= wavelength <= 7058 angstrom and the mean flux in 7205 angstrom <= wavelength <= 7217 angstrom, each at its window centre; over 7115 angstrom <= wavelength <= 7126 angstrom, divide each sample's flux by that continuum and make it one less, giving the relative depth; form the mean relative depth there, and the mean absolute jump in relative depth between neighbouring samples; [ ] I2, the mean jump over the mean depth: 0.4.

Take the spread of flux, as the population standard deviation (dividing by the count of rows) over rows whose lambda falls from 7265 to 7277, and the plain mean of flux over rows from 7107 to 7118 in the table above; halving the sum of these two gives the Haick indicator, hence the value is 15.3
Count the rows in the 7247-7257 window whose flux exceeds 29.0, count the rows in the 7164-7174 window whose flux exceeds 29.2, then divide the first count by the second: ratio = 1.0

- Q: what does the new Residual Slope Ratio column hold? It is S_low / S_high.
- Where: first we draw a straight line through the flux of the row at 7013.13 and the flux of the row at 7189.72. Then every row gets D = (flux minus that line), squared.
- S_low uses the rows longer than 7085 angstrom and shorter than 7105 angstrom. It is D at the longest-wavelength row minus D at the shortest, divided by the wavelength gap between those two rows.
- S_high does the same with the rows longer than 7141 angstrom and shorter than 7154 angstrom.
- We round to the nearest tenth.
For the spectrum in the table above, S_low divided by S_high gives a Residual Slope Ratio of -1.5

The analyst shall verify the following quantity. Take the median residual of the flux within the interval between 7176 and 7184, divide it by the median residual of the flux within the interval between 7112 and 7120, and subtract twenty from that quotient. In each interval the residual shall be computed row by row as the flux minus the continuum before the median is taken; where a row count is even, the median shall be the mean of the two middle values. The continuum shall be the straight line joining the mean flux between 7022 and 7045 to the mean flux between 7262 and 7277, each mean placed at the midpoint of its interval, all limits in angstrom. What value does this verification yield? -20.2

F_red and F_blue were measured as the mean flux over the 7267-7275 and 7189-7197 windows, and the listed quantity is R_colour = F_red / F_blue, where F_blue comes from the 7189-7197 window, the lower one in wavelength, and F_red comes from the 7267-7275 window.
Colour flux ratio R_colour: 1.07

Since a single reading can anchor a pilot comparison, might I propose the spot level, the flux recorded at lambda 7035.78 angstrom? 24.57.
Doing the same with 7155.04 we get 27.24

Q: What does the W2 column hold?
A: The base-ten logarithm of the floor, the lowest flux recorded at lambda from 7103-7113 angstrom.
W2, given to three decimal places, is 1.426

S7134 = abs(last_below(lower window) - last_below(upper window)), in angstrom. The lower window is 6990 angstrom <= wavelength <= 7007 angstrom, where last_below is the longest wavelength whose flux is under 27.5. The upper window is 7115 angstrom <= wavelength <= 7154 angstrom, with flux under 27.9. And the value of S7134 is 162.8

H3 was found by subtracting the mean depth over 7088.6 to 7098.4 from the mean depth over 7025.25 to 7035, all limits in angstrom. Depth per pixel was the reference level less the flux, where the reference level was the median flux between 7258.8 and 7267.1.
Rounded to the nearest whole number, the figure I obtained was -3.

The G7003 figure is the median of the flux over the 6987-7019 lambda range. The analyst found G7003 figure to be 29.0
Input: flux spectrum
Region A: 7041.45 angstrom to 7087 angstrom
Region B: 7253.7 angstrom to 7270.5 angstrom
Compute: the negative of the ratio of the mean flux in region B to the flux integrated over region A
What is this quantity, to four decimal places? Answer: -0.0229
